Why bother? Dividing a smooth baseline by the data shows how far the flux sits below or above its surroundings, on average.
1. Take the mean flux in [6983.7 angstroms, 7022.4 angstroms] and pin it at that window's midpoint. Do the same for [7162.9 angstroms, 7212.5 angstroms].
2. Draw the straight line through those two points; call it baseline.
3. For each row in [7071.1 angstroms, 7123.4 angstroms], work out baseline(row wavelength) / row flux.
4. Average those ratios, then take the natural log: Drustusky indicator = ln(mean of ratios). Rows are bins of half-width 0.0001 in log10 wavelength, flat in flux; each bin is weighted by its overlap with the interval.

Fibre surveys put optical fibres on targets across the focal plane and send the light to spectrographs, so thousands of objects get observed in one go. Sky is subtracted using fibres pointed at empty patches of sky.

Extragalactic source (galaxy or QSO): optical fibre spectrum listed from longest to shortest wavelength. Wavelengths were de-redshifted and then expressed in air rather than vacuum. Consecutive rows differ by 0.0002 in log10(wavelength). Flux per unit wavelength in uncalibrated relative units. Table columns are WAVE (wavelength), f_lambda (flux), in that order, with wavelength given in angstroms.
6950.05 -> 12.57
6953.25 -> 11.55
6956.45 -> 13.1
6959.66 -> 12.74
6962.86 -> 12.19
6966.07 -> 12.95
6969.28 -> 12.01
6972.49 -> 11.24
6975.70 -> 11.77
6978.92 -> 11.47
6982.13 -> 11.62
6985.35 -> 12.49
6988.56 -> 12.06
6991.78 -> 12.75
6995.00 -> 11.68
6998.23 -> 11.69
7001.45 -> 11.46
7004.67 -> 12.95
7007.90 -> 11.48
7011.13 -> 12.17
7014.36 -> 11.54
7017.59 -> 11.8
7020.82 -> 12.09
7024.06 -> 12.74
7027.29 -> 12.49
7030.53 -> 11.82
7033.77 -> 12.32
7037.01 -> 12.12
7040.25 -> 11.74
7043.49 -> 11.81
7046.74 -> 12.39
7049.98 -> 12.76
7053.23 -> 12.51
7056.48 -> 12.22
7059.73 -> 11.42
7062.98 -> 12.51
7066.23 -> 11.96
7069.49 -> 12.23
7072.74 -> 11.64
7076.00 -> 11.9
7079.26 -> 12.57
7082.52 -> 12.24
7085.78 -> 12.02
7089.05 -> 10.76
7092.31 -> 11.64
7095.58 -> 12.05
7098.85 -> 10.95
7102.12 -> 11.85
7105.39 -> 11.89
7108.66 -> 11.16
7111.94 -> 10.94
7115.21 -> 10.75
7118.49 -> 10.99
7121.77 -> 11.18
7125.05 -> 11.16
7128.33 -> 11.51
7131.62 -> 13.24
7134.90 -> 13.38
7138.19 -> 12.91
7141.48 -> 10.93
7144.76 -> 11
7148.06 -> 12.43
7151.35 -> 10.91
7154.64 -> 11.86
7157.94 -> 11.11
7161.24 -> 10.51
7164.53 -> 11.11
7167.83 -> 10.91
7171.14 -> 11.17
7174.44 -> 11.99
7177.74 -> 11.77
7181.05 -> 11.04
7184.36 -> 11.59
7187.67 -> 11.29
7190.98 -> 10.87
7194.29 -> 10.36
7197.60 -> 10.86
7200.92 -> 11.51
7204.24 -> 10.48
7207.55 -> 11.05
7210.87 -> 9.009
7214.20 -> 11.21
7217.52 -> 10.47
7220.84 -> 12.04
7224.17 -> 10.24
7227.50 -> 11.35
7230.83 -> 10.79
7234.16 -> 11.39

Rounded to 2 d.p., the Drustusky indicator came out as 0.00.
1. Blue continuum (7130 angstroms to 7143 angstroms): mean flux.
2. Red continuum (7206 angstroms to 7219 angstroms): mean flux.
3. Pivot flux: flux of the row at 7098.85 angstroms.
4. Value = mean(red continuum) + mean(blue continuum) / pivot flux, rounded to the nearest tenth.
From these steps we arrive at 11.6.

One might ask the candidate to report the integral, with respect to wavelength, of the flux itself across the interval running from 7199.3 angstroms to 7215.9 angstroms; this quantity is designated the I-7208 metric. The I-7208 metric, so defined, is 177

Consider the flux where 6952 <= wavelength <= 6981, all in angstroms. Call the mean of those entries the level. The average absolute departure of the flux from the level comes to 0.56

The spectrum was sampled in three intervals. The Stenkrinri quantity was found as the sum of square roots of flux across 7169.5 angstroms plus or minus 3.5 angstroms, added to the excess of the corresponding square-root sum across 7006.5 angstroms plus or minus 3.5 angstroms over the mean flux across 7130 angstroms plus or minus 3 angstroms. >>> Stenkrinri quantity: 1.3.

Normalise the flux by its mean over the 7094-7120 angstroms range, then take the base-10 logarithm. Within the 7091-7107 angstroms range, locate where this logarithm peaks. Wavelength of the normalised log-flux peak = 7095.58 angstroms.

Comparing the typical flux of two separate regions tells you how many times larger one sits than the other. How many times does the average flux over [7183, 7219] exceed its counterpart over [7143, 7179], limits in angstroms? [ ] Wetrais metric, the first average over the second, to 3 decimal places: 0.951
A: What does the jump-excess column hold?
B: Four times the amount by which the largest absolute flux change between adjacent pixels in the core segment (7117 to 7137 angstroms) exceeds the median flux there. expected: -38.5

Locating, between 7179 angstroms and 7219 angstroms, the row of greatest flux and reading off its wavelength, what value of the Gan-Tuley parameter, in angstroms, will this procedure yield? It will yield 7184.36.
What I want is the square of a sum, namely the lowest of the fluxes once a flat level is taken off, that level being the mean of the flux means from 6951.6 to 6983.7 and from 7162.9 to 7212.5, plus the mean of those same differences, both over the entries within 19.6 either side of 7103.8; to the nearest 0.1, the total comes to 0.9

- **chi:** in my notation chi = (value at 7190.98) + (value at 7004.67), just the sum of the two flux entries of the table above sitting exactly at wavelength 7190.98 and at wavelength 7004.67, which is 23.8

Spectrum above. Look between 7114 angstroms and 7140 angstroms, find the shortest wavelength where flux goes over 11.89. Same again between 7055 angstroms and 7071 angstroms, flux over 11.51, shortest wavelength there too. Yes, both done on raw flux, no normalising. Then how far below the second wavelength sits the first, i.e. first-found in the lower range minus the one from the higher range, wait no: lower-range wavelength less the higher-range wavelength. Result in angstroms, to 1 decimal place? -75.1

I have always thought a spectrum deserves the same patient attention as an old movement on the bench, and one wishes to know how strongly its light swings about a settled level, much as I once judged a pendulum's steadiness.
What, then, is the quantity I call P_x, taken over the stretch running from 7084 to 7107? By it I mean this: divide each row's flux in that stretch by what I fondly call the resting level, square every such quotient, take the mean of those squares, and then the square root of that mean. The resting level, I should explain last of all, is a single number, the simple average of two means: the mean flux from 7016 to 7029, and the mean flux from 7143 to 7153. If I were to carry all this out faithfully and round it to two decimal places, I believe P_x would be 0.98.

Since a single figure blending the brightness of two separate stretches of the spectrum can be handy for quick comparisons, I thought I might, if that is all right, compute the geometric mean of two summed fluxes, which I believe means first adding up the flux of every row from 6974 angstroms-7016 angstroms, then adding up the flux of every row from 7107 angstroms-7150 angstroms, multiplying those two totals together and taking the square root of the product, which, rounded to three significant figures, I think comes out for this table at 153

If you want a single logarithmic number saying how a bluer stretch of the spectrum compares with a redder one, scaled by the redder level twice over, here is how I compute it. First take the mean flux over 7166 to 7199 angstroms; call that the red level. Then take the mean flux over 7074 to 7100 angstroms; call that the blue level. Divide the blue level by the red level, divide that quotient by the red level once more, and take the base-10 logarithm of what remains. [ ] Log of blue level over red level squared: -1.03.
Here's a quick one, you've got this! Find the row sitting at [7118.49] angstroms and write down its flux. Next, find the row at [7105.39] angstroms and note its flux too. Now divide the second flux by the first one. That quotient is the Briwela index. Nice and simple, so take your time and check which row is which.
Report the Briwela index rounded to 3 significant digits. 1.08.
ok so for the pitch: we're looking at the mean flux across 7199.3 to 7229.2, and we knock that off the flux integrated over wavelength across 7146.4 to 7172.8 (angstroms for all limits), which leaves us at 286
